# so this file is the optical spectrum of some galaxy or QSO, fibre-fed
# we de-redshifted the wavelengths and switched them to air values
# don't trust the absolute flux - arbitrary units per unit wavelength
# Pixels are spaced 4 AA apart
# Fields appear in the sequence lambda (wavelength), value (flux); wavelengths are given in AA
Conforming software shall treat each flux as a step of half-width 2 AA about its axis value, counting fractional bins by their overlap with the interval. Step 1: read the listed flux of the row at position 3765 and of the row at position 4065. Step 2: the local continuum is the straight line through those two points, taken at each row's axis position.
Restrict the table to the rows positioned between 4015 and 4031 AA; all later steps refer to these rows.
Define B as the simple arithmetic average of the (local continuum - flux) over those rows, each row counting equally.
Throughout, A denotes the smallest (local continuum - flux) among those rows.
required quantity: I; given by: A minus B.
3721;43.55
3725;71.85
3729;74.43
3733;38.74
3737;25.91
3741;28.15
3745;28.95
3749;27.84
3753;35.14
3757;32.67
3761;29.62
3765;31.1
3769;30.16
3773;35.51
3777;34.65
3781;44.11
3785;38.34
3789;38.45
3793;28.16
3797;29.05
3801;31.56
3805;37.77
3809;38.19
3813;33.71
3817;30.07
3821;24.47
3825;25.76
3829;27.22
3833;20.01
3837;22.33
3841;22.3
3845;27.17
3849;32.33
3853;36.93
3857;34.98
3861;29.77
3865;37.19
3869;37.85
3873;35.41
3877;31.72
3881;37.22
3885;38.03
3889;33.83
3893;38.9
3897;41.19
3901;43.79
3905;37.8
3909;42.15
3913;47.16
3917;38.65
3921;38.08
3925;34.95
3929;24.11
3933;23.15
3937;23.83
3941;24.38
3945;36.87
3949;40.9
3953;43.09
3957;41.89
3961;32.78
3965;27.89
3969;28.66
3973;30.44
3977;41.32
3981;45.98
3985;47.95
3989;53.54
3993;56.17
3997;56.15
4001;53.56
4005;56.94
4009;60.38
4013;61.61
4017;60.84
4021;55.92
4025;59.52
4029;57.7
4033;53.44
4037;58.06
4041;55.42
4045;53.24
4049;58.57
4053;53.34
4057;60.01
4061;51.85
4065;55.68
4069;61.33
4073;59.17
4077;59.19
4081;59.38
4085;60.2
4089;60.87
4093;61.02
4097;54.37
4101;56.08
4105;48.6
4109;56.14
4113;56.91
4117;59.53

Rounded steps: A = -9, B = -6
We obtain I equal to -2.8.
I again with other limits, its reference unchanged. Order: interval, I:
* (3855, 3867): -2.9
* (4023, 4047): -4.1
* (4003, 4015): -1.6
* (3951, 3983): -8.3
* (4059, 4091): -3.4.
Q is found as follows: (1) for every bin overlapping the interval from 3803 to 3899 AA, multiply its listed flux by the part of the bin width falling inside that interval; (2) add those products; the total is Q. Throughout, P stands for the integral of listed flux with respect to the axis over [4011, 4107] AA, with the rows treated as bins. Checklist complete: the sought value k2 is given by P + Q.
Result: 8599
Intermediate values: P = 5502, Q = 3097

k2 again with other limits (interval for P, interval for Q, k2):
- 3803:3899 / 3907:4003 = 6832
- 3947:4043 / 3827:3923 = 8049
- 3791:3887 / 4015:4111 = 8477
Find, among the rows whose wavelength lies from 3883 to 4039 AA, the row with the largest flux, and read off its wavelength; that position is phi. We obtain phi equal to 4013 AA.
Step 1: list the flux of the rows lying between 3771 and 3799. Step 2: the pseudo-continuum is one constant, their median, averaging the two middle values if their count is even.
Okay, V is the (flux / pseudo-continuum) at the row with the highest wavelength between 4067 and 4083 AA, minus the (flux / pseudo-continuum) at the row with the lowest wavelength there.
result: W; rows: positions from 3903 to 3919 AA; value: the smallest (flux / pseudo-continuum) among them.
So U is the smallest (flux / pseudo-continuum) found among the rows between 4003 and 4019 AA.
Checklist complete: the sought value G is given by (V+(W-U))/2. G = -0.3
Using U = 1.6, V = -0.1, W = 1.1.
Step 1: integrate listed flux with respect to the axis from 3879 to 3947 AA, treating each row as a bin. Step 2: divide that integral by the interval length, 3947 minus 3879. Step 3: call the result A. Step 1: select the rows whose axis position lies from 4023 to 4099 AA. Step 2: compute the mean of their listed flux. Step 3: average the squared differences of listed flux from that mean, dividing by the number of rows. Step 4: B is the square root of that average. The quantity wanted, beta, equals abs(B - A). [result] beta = 32.6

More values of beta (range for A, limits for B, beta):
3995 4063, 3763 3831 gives 51.7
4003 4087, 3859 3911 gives 53.9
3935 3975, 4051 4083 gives 29.9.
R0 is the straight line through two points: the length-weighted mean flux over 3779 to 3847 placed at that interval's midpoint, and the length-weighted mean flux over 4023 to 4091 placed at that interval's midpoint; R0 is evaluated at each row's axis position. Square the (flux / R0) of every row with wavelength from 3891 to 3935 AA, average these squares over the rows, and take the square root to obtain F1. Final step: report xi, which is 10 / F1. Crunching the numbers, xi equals 10.9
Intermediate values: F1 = 0.92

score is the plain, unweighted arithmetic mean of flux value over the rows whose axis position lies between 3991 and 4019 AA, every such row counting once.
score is 58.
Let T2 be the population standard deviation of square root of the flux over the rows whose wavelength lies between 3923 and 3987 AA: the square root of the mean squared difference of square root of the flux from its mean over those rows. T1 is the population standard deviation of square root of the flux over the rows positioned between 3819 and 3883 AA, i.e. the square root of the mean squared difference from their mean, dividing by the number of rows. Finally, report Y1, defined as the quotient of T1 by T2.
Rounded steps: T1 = 0.55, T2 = 0.71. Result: 0.77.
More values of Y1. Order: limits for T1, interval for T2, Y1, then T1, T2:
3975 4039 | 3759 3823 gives 0.90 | 0.38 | 0.42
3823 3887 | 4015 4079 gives 2.88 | 0.55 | 0.19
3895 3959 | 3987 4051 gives 3.84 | 0.68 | 0.18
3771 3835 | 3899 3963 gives 0.82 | 0.55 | 0.67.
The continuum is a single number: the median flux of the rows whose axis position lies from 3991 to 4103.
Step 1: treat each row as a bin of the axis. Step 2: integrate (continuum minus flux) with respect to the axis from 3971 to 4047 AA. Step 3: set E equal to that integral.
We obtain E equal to 326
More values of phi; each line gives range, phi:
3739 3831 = 3781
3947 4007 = 4005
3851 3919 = 3913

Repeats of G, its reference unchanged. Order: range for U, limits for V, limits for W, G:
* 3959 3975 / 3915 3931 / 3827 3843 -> -0.3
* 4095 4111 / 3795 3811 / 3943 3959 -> 0.0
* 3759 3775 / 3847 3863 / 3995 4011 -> 0.3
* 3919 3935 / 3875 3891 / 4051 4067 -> 0.4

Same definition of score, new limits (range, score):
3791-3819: 33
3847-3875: 35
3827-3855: 27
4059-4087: 58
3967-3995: 43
